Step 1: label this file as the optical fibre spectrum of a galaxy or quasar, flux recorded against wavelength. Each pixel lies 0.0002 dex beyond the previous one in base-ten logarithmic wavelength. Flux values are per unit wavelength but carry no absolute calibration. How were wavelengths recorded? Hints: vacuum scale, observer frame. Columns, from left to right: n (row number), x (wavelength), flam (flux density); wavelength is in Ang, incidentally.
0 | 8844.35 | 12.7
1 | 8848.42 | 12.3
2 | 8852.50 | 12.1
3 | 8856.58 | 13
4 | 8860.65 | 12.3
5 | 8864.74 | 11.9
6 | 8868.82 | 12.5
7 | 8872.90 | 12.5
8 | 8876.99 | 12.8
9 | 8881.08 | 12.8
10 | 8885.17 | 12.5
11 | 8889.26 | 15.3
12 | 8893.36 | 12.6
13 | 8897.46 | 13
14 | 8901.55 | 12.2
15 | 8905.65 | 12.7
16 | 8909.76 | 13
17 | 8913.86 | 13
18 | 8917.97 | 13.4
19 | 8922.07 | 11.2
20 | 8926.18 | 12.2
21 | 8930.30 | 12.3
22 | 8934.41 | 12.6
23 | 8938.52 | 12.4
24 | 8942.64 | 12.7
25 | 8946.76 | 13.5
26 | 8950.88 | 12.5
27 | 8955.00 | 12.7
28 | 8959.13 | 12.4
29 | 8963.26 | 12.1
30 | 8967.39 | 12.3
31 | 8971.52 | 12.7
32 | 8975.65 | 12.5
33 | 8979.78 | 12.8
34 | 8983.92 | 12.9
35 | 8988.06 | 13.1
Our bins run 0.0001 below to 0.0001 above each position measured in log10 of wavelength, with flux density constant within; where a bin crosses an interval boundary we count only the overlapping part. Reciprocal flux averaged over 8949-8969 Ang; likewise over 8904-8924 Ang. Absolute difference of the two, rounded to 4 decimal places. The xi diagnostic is 0.0014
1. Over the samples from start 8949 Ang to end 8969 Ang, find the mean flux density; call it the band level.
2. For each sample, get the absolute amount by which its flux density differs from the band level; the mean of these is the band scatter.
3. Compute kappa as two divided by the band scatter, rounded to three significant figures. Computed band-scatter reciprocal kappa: 12.5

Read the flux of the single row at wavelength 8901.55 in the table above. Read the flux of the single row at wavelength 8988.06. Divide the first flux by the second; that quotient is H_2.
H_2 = 0.93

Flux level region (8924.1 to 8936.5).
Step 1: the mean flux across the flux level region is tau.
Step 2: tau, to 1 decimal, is 12.4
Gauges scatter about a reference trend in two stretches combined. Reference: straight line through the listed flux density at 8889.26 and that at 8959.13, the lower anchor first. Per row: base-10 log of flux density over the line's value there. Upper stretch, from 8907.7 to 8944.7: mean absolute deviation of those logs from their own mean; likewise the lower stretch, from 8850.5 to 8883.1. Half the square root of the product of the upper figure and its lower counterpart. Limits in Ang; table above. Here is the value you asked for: 0.0081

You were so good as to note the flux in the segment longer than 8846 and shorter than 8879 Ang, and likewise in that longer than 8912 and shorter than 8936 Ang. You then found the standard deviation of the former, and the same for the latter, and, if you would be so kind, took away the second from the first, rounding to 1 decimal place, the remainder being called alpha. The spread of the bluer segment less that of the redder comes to -0.4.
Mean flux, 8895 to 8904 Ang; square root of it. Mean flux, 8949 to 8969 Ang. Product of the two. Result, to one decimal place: 44.0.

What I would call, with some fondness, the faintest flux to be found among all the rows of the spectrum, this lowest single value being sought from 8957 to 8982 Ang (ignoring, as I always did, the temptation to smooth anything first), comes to 12.1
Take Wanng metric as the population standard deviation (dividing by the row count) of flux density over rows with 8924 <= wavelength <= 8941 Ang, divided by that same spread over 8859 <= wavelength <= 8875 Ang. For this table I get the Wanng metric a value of 0.60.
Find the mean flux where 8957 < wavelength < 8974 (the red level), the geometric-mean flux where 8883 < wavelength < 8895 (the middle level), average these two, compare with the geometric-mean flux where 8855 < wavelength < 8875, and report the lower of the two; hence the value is 12.43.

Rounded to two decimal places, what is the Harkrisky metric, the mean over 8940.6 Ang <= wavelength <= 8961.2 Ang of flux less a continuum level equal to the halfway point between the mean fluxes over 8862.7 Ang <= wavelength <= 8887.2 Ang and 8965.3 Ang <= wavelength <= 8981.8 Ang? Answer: 0.22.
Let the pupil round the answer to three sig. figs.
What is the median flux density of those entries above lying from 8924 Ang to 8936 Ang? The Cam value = 12.3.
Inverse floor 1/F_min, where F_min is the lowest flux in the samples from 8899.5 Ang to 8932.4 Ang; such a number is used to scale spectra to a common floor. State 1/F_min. 0.0893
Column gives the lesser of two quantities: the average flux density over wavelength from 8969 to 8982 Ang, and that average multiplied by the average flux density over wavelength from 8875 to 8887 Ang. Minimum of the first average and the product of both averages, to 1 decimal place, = 12.7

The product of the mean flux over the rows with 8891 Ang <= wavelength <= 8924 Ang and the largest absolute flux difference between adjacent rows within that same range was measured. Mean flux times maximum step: 28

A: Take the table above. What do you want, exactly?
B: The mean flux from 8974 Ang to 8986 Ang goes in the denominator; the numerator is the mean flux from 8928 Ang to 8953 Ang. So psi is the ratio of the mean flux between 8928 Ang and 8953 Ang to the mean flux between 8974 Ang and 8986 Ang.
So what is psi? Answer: 0.99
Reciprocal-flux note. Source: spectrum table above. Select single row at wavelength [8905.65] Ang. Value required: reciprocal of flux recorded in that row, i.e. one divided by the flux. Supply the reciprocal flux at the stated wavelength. 0.079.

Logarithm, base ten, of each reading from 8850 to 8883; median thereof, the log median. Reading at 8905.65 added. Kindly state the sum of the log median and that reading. 13.8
